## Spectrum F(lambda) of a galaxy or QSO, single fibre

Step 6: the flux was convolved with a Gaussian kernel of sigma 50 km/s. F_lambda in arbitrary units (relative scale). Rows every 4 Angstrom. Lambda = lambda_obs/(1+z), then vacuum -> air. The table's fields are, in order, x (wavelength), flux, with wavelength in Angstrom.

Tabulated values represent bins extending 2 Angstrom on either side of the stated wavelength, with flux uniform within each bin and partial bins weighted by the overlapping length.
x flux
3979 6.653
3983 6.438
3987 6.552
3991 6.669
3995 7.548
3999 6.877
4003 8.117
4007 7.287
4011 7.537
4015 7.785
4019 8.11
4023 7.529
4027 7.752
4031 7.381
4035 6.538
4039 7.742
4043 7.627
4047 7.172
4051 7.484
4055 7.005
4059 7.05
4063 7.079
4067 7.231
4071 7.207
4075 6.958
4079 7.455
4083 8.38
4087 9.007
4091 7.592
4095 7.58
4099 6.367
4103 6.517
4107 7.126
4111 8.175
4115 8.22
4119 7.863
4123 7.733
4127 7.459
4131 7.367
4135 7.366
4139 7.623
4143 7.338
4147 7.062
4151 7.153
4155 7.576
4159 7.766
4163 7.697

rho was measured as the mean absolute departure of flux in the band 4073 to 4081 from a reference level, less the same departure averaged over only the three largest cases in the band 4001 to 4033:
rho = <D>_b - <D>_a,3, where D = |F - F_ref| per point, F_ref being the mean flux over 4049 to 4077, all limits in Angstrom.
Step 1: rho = -0.61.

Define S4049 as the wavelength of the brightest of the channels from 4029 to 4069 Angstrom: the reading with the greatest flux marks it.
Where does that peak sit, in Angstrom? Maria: 4039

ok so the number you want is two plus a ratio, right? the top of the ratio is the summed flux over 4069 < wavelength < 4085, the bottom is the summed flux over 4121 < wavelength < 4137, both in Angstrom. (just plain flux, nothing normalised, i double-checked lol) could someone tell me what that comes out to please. 3.00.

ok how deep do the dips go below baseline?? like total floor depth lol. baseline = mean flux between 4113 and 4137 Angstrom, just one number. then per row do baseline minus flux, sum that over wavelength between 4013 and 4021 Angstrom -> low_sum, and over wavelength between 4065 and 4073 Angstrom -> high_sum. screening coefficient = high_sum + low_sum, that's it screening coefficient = 0.3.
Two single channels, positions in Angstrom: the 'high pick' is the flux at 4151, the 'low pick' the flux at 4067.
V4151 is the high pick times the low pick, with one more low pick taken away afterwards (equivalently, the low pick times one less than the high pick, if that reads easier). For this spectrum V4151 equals 44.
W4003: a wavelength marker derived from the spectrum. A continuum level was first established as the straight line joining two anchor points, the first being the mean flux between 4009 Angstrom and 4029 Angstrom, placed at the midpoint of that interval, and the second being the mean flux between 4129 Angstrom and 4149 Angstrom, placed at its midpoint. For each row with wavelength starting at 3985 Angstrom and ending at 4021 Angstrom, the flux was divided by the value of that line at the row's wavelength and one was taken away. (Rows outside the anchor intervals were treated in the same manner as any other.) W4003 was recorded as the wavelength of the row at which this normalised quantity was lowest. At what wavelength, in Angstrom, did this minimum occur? 3987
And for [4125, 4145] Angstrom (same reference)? 4131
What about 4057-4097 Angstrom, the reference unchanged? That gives 4075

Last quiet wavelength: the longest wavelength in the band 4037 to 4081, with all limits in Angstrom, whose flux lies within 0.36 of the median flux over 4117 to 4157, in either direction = 4079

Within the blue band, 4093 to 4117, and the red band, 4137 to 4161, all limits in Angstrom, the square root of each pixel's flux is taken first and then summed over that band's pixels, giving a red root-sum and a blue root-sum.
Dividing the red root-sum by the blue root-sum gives 1.01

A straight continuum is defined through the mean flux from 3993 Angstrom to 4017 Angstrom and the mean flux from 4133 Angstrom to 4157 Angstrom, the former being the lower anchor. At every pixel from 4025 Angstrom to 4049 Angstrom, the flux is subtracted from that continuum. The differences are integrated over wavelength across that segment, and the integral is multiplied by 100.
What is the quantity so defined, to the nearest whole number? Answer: 281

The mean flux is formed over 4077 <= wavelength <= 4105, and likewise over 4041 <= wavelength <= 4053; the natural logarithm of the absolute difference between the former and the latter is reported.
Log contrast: -2.0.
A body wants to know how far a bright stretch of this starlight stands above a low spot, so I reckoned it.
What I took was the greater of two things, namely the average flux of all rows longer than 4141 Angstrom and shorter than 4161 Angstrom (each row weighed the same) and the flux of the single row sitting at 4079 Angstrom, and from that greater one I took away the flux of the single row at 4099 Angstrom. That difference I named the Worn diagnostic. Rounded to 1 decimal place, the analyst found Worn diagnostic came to 1.1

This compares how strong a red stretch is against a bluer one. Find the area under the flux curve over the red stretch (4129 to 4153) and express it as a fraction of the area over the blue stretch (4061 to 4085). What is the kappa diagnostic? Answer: 0.99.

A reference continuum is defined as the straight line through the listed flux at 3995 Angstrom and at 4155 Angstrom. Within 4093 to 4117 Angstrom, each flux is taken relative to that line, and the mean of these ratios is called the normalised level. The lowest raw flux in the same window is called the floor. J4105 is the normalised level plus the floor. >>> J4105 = 7.34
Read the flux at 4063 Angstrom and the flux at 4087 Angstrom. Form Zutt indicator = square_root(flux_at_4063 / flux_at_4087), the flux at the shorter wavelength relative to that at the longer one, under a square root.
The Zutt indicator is 0.89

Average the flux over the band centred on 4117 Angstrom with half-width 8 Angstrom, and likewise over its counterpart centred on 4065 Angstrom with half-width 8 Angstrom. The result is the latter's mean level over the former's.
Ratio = 0.89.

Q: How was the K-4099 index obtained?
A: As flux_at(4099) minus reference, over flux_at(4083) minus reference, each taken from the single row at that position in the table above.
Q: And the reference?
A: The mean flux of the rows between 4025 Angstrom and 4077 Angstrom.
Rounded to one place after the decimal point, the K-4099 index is -0.8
